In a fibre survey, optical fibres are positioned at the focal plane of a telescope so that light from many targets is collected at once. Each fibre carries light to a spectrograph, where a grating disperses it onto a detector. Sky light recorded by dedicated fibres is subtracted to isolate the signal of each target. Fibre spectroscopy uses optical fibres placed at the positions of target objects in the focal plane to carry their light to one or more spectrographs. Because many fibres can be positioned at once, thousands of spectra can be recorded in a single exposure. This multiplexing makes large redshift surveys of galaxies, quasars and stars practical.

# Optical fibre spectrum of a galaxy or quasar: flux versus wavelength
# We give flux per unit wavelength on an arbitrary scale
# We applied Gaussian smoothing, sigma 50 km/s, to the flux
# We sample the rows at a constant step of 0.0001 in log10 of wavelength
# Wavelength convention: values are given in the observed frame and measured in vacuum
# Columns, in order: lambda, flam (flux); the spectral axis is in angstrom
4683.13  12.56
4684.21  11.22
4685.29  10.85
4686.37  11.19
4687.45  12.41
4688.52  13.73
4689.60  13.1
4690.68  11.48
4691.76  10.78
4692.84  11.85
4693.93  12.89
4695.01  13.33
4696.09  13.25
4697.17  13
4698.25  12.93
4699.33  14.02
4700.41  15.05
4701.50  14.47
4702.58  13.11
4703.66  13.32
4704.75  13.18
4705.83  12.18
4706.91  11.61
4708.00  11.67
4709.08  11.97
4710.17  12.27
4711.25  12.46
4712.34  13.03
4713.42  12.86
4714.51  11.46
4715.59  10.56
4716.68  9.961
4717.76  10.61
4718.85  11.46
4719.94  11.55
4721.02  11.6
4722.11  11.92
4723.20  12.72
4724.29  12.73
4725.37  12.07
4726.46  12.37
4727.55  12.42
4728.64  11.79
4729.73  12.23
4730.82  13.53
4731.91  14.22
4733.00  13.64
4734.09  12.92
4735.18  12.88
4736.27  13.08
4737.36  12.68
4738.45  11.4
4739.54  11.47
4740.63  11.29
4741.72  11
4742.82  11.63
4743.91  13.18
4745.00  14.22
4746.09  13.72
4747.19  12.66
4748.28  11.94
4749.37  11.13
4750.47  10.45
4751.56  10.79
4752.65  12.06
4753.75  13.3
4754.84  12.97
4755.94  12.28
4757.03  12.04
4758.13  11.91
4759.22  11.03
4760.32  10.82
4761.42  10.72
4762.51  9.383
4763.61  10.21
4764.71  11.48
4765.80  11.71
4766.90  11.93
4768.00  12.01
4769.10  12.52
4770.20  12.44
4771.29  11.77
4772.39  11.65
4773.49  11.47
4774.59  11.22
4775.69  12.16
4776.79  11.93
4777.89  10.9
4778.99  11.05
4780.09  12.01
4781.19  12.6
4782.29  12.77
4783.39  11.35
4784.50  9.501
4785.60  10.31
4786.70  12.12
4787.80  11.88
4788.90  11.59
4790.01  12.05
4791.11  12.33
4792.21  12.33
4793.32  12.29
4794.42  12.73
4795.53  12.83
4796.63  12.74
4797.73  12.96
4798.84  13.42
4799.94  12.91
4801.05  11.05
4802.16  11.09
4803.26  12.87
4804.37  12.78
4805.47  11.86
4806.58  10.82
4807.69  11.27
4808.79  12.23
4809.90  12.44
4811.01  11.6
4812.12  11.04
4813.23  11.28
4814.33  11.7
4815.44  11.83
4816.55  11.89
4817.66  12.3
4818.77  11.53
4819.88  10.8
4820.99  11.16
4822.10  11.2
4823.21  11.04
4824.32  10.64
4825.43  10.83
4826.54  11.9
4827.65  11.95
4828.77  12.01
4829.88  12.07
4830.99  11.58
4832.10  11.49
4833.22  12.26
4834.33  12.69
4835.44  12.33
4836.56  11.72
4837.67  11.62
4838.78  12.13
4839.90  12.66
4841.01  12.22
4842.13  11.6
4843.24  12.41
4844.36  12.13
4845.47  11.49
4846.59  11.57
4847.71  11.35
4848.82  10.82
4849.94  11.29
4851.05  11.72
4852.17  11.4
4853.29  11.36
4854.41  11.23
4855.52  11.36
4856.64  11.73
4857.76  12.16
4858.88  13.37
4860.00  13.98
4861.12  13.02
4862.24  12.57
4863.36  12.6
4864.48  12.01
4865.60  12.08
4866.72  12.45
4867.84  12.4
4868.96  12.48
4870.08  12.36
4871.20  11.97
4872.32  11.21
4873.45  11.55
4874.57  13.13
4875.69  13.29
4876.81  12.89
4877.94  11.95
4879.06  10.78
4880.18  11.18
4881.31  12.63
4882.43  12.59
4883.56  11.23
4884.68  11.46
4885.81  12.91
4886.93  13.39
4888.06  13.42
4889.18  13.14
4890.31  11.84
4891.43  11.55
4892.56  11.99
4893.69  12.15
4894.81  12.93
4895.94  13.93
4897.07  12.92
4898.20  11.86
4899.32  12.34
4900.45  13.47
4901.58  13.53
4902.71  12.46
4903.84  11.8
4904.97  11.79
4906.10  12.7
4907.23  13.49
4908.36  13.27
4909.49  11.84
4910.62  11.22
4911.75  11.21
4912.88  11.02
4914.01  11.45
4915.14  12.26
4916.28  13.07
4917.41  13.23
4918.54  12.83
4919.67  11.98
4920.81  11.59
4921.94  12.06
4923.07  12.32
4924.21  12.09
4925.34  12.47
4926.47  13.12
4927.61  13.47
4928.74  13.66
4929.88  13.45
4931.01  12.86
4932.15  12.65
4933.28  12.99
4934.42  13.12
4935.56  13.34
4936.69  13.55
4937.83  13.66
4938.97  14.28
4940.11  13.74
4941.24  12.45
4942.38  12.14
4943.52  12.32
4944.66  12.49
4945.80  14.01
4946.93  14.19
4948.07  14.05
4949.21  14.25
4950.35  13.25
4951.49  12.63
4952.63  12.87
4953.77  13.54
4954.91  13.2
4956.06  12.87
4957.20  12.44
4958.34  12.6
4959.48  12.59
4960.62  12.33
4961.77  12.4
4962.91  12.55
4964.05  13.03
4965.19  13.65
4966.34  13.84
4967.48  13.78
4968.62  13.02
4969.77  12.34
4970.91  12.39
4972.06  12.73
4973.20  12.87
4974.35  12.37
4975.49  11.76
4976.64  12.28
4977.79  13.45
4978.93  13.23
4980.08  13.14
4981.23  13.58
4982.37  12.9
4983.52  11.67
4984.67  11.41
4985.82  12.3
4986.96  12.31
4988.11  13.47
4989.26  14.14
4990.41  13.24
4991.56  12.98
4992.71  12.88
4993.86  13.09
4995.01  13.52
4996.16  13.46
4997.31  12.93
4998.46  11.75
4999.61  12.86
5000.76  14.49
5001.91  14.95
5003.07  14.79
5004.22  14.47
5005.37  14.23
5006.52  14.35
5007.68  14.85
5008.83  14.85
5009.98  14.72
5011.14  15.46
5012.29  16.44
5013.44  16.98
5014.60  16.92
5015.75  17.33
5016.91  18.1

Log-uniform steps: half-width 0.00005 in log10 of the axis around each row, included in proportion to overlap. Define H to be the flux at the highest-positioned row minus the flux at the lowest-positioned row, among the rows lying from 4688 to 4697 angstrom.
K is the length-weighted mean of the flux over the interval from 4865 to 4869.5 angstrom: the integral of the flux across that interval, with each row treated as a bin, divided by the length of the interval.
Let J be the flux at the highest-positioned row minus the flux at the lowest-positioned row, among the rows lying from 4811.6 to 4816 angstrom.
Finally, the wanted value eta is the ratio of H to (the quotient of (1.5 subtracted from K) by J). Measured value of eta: -0.035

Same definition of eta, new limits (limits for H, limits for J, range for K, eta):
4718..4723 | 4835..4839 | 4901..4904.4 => -0.008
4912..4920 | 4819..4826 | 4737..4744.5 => 0.003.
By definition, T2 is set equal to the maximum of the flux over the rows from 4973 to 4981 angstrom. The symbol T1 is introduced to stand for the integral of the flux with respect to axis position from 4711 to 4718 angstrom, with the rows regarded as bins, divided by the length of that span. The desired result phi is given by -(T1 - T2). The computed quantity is 1.9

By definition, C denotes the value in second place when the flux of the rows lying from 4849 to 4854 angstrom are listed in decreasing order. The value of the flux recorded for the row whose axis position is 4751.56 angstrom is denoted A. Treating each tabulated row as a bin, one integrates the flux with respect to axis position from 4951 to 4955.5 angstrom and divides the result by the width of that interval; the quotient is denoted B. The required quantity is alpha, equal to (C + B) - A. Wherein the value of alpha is 13.7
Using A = 10.79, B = 13.0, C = 11.4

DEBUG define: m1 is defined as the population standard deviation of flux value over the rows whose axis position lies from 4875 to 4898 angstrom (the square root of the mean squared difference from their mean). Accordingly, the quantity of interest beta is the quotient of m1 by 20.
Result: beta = 0.0428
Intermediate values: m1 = 0.86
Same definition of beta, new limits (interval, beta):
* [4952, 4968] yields 0.0259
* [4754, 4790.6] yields 0.0423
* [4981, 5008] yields 0.0503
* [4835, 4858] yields 0.0227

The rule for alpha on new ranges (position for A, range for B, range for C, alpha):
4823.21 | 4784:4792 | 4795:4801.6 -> 13.4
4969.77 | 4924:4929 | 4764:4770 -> 12.7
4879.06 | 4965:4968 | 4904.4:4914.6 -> 16.2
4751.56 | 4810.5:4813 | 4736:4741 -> 13.2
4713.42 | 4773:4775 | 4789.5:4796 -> 11.2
